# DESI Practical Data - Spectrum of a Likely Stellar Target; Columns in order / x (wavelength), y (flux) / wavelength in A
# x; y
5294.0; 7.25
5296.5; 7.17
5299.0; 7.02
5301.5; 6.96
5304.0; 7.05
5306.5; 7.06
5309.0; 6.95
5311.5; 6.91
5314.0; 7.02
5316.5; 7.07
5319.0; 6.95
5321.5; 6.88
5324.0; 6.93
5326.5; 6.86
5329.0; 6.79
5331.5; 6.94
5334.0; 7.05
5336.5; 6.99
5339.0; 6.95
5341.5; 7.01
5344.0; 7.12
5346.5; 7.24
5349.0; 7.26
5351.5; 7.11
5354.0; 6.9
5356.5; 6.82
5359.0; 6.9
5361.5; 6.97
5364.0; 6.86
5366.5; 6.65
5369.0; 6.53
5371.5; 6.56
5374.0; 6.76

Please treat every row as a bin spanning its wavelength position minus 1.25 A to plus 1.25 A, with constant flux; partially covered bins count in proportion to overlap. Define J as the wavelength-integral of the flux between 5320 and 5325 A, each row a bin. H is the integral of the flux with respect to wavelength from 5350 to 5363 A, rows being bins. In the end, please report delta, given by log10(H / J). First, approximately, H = 90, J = 35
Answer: 0.4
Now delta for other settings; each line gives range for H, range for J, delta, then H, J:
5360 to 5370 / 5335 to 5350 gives -0.2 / 68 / 106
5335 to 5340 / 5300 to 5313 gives -0.4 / 35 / 91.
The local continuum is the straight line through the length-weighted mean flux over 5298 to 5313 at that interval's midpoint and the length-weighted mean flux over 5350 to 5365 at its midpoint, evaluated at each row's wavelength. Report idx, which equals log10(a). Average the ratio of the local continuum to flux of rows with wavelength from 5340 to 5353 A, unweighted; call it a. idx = -0.012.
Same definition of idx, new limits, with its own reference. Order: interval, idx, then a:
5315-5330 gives 0.004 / 1.009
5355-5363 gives 0.002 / 1.005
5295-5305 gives -0.003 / 0.993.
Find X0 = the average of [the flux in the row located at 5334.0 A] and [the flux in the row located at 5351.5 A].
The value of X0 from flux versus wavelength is 7.08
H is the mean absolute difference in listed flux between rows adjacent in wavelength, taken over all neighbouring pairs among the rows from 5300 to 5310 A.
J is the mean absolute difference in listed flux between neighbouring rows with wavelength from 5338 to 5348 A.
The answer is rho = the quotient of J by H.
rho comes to 1.4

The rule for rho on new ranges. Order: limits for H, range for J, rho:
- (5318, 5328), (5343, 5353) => 1.5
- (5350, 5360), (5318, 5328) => 0.5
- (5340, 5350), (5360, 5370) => 1.8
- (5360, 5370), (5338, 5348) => 0.7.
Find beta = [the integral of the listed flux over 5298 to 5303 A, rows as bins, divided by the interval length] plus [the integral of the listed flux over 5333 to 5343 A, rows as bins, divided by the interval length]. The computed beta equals 13.99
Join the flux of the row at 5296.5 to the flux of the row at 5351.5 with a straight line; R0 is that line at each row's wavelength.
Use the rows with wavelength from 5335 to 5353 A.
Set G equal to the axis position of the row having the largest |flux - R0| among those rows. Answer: 5339.0 A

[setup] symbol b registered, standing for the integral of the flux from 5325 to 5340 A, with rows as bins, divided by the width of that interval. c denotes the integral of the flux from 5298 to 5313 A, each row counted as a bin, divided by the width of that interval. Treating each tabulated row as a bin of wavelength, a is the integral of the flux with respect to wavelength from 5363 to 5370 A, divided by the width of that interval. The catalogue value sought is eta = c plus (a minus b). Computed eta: 6.74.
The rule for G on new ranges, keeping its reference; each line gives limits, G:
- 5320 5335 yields 5329.0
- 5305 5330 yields 5329.0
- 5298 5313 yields 5311.5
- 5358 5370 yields 5369.0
